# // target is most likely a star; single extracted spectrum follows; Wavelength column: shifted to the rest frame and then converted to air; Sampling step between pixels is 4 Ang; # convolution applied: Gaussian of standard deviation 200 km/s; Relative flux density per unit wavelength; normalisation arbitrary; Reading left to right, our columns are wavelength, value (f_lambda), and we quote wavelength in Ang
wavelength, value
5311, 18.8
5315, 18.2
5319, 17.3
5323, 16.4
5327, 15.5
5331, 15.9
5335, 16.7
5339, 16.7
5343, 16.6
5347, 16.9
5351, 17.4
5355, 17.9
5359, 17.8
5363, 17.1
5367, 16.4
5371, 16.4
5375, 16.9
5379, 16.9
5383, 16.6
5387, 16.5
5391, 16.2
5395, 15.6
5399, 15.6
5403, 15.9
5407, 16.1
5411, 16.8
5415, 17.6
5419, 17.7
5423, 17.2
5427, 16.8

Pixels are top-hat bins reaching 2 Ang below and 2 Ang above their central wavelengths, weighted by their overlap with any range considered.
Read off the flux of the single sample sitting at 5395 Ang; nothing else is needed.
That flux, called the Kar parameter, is 15.6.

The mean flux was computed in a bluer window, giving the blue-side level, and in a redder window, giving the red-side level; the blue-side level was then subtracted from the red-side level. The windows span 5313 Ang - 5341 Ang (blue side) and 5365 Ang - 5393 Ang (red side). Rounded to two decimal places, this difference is -0.11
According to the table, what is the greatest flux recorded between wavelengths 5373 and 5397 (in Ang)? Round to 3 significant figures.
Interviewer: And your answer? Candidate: 16.9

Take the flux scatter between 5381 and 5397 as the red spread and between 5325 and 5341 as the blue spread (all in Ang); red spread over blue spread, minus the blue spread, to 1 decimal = 0.2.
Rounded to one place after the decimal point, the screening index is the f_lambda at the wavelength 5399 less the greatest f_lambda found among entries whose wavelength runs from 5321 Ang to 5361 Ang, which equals -2.3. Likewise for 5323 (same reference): -1.5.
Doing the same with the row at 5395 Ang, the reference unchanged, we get -2.3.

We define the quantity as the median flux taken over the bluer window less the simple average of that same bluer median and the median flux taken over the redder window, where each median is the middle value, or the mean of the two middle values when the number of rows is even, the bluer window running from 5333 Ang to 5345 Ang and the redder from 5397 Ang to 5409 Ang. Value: 0.40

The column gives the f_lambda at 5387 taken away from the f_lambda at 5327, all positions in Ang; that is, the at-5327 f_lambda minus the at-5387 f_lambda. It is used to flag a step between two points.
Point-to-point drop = -1.0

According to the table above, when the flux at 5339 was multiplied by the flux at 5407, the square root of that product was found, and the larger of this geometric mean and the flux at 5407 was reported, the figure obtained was 16.4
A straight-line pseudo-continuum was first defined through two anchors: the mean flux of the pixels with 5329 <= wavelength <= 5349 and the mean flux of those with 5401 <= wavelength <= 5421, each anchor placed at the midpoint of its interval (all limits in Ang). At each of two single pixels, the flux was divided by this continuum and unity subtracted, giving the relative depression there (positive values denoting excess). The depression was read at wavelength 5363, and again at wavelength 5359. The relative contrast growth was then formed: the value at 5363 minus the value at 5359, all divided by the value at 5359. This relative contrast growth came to -1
